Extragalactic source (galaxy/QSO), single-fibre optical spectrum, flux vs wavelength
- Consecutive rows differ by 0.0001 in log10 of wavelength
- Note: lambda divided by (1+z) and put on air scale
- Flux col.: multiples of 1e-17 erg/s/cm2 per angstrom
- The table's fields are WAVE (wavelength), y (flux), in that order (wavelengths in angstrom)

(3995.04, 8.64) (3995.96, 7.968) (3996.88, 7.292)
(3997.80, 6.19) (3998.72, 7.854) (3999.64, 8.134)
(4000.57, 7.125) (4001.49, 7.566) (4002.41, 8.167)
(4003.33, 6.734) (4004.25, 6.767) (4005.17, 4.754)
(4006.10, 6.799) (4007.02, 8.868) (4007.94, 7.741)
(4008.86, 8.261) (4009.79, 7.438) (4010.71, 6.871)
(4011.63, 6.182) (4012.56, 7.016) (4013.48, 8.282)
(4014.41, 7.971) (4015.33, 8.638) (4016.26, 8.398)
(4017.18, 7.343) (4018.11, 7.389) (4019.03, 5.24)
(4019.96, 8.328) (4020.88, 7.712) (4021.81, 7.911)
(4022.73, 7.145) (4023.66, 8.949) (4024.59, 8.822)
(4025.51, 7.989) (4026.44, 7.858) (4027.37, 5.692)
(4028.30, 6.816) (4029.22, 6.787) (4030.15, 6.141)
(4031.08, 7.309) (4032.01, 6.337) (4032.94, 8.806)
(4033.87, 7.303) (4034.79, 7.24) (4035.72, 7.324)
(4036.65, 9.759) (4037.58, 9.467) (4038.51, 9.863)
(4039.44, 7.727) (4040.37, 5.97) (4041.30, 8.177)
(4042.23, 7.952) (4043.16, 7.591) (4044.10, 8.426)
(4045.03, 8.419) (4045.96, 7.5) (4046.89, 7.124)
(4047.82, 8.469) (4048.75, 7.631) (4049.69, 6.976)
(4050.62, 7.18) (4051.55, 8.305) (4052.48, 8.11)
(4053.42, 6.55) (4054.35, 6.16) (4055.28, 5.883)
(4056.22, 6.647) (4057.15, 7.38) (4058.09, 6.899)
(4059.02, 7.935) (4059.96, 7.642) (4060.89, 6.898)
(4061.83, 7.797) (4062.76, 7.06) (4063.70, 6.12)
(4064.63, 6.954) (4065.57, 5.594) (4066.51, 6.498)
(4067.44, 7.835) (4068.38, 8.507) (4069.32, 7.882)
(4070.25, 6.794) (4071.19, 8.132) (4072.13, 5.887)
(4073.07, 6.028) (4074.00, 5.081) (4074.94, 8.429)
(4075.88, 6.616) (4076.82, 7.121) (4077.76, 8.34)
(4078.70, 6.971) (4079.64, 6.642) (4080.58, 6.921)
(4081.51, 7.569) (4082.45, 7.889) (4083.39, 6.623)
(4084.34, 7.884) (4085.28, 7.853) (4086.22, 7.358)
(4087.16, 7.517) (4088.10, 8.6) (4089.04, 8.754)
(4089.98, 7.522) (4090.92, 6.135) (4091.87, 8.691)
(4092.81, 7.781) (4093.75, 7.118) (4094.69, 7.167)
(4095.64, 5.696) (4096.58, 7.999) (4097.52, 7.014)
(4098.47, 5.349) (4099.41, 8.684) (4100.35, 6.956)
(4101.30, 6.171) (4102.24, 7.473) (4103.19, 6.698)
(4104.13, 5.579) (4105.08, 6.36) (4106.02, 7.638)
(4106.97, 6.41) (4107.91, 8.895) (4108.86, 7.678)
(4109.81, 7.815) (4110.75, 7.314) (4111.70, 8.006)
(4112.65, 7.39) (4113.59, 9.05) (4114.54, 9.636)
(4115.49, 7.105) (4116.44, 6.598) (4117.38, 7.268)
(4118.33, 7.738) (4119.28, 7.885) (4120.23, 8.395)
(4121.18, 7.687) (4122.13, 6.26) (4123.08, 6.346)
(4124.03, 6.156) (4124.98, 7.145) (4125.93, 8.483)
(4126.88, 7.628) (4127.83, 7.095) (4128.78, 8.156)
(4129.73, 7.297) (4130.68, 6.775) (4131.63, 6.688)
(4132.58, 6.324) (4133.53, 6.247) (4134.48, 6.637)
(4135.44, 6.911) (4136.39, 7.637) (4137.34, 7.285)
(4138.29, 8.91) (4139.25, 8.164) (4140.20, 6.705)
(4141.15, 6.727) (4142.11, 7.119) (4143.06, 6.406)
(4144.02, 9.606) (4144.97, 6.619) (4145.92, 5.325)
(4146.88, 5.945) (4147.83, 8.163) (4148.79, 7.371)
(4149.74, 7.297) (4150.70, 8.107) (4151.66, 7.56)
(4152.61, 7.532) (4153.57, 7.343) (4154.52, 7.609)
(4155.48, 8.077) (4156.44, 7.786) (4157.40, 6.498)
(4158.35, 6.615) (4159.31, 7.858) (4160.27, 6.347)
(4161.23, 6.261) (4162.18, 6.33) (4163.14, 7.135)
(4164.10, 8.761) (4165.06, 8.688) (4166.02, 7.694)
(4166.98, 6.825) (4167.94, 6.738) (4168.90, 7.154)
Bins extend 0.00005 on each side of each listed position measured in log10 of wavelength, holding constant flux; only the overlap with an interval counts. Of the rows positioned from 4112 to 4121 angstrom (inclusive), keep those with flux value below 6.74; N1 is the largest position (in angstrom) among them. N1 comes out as 4116.44 angstrom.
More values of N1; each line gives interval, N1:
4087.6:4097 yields 4095.64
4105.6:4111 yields 4106.97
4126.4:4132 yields 4131.63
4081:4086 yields 4083.39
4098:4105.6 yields 4105.08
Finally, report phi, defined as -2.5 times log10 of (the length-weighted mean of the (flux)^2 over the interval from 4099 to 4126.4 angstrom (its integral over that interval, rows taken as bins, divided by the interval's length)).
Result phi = -4.37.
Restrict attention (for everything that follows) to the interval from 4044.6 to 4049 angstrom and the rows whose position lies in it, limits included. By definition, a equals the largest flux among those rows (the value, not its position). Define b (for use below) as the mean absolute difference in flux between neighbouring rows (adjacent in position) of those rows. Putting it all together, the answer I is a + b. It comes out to 9.3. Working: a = 8.469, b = 0.9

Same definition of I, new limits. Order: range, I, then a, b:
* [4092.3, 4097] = 9.1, 7.999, 1.1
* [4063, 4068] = 8.9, 7.835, 1.1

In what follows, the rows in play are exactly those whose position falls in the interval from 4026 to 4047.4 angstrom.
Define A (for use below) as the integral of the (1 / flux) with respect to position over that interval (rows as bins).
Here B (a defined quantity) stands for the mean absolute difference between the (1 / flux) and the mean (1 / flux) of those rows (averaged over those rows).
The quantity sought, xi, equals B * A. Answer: 0.0436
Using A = 2.86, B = 0.0152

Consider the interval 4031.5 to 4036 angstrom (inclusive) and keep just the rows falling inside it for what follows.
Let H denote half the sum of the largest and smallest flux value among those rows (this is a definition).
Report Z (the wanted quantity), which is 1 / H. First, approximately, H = 7.6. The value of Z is 0.132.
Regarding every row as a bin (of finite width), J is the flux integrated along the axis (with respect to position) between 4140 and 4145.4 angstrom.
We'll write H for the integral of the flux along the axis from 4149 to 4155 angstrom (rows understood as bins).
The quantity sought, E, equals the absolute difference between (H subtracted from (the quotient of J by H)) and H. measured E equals 90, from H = 45.4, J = 39.0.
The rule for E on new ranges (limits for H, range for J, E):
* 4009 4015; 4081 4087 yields 87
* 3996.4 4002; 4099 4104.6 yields 82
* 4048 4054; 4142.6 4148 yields 89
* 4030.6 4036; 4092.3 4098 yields 79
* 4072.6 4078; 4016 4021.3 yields 73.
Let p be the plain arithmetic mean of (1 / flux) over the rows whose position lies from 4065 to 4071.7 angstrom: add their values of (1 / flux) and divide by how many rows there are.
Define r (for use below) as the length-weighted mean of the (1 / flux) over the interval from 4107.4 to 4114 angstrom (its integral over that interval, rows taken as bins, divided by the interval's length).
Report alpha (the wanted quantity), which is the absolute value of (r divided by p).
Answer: 0.90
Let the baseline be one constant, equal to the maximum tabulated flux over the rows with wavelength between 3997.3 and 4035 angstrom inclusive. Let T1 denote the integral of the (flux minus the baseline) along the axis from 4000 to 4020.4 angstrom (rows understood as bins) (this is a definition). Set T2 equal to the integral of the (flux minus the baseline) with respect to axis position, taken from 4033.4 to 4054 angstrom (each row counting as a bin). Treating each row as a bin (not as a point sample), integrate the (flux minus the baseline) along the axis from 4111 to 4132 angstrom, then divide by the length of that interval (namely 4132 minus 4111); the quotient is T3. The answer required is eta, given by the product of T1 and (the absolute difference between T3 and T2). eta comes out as -682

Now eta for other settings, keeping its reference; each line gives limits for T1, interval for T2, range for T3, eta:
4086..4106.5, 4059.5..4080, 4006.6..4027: -1367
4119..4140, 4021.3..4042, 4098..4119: -856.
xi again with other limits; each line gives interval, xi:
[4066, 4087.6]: 0.0448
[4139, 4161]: 0.0439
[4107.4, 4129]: 0.0341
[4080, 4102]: 0.0443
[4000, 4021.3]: 0.0480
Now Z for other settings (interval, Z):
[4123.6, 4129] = 0.137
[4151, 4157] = 0.130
